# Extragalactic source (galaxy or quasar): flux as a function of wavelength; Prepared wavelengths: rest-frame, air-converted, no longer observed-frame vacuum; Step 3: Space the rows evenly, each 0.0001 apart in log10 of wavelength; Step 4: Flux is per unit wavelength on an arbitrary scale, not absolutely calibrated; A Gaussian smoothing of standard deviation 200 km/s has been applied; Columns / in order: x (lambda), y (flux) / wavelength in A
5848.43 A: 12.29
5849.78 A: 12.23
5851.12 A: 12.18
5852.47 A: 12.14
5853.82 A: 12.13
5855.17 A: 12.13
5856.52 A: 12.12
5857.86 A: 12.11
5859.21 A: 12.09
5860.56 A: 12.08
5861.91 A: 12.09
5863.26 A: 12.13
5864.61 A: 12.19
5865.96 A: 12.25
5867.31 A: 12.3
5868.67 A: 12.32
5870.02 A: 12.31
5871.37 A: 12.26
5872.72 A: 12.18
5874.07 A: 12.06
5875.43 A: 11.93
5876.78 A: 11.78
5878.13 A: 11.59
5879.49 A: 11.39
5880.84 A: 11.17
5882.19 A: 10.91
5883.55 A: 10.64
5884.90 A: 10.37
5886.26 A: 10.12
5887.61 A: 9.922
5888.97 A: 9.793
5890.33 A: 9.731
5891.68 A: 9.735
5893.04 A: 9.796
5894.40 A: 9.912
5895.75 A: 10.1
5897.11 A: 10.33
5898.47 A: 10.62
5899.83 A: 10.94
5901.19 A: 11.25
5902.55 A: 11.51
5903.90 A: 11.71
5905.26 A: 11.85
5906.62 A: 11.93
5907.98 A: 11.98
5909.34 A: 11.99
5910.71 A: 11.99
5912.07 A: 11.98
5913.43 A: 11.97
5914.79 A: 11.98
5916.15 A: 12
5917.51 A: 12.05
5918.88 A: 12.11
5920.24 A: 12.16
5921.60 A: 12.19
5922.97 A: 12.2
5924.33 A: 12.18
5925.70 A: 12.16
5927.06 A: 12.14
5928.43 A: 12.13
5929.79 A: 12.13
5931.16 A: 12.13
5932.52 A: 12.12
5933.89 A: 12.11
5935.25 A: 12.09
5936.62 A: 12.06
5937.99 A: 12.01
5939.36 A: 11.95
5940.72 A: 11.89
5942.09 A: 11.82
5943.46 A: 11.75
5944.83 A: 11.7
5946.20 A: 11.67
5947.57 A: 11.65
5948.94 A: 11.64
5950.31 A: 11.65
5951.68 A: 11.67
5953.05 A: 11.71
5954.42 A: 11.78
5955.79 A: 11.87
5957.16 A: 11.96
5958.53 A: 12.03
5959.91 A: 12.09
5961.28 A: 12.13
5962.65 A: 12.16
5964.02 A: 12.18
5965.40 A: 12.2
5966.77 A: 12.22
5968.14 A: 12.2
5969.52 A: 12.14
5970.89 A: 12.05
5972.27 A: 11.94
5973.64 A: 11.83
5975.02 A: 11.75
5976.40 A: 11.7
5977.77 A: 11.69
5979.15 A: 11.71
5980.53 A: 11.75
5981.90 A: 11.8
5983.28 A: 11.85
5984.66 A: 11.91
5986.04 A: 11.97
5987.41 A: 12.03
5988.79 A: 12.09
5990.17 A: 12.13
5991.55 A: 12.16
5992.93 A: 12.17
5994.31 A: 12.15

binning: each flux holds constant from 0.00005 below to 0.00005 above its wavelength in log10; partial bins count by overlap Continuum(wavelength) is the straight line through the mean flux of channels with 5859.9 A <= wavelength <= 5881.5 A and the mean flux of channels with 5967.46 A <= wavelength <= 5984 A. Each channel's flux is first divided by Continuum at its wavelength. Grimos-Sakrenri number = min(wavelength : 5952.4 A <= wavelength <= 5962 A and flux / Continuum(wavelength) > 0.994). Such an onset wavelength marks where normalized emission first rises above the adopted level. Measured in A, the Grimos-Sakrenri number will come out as 5955.79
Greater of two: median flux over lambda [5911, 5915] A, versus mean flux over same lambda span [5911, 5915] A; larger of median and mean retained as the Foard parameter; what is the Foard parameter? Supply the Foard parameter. 12.0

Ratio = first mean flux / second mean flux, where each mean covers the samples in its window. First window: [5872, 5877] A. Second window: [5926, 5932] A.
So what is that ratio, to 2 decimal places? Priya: 0.99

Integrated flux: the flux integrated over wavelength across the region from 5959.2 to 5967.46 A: 100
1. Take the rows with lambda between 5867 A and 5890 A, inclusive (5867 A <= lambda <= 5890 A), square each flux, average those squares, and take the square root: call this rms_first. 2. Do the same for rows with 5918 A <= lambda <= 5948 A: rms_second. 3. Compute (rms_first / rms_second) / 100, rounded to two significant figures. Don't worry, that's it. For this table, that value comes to 0.0095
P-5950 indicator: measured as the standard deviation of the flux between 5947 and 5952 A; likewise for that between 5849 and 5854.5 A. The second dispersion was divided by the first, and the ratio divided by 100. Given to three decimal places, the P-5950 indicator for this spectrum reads 0.036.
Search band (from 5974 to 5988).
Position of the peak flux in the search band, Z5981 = 5987.41 A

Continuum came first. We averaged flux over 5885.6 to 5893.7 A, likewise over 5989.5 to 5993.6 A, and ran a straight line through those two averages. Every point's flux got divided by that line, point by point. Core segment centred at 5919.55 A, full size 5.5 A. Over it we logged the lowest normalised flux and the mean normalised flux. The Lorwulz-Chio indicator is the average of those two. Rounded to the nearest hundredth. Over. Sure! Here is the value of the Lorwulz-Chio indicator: 1.15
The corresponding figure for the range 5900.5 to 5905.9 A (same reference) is 1.13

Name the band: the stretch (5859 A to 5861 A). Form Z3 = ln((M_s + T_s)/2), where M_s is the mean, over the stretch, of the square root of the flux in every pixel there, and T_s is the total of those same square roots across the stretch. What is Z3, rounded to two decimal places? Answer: 1.65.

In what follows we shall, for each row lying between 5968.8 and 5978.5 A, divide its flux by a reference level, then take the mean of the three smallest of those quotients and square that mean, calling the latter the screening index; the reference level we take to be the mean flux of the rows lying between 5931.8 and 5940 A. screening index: 0.94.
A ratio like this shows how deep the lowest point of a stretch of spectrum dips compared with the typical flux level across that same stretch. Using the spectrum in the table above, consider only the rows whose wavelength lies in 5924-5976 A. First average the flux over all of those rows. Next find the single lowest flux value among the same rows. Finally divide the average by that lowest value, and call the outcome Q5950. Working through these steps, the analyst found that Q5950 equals 1.03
